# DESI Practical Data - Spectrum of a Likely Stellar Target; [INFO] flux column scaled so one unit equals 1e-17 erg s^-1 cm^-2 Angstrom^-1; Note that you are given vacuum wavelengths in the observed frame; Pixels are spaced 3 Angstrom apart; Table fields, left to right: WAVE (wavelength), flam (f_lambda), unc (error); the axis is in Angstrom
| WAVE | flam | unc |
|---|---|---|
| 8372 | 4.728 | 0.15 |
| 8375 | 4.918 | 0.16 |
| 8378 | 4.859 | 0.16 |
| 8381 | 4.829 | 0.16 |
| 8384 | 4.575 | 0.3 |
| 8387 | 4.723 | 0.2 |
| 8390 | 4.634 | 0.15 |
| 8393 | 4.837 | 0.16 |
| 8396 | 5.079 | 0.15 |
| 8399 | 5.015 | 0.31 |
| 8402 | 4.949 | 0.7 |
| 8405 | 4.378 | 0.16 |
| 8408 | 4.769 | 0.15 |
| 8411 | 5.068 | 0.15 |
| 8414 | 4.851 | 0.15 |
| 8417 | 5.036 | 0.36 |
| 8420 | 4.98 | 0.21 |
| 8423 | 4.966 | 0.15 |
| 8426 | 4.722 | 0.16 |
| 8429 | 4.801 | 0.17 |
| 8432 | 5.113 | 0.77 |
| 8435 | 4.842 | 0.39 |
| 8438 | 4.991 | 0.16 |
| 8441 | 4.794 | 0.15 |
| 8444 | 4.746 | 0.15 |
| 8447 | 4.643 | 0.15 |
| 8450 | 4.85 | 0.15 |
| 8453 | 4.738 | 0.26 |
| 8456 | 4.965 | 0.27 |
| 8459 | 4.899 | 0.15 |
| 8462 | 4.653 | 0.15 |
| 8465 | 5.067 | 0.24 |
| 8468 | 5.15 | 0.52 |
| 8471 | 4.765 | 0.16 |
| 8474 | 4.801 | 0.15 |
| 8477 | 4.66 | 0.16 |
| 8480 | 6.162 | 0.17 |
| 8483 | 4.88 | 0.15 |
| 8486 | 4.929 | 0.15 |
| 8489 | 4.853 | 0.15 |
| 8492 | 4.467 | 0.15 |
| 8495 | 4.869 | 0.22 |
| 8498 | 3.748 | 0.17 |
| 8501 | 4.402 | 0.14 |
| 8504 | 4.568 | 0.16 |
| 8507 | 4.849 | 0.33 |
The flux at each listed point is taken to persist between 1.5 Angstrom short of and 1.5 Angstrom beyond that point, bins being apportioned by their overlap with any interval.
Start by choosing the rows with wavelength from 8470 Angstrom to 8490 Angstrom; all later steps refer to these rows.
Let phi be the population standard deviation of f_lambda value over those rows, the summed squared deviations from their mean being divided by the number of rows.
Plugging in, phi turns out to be 0.48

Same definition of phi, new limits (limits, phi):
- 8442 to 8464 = 0.11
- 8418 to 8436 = 0.13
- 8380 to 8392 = 0.10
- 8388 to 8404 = 0.16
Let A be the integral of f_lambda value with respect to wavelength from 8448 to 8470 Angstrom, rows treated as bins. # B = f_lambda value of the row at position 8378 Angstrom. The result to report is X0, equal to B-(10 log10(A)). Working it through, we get -15.46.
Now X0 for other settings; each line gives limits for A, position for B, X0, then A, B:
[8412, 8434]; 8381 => -15.52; 108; 4.829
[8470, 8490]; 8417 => -14.98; 100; 5.036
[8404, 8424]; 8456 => -14.92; 97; 4.965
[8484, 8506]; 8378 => -15.16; 100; 4.859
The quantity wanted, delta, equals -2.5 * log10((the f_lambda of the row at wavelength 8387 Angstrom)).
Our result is -1.69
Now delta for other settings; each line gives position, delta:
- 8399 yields -1.75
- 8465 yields -1.76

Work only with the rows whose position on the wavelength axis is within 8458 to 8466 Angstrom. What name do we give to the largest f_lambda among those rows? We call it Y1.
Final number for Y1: 5.067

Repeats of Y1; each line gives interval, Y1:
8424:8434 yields 5.113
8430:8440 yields 5.113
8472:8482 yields 6.162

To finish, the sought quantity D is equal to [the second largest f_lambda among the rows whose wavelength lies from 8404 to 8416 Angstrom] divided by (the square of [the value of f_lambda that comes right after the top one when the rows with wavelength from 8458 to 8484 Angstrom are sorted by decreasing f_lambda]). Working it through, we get 0.183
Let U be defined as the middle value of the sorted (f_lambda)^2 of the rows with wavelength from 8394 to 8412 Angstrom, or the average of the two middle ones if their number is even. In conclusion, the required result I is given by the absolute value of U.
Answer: 24.8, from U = 24.8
